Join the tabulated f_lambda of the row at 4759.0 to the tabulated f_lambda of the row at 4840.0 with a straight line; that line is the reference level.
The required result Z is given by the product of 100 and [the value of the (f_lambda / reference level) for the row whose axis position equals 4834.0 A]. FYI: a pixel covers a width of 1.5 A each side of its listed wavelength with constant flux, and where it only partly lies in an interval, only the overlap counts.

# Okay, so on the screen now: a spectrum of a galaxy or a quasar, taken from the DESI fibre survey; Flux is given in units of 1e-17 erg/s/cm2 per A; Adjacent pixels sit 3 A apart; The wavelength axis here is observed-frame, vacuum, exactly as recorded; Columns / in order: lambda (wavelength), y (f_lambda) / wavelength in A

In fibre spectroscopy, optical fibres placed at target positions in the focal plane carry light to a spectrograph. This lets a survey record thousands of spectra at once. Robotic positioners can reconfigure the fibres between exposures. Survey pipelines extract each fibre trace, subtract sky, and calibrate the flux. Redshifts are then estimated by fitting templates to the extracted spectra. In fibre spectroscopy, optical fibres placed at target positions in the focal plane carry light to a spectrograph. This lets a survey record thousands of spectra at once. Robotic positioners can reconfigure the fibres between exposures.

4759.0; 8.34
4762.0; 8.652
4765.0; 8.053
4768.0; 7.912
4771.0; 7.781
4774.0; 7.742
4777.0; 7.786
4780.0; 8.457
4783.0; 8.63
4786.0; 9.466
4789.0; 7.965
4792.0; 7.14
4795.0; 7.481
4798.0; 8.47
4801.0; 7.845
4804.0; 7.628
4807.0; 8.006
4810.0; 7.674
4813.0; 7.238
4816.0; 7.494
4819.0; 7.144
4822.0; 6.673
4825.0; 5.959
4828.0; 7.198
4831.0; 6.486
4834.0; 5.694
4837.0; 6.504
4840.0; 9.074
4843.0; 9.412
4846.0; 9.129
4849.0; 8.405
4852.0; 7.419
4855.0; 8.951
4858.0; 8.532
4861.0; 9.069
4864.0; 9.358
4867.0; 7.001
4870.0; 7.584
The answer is 63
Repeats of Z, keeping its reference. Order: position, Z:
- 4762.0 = 103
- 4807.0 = 91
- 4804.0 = 87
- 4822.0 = 75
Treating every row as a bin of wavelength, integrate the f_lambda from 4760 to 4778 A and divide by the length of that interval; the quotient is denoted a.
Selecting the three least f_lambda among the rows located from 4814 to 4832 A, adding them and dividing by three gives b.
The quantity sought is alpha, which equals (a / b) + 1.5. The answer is 2.76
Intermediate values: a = 8.00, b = 6.4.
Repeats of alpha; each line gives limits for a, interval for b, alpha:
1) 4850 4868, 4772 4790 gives 2.58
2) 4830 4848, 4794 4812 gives 2.52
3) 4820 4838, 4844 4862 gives 2.29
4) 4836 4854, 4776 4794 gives 2.60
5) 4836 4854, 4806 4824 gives 2.70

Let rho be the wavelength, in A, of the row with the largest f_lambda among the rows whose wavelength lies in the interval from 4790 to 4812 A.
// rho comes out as 4798.0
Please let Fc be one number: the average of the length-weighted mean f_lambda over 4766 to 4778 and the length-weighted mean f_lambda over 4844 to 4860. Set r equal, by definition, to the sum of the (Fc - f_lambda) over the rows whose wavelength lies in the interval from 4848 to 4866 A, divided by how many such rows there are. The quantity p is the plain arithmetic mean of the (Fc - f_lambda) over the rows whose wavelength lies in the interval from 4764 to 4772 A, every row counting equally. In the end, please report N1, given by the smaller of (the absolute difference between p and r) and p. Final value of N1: 0.26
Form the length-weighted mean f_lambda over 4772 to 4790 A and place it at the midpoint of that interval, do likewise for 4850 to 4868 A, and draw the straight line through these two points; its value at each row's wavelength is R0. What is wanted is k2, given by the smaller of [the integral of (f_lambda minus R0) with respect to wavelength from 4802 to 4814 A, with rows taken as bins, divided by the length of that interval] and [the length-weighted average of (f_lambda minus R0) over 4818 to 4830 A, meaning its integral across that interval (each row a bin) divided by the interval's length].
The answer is -1.7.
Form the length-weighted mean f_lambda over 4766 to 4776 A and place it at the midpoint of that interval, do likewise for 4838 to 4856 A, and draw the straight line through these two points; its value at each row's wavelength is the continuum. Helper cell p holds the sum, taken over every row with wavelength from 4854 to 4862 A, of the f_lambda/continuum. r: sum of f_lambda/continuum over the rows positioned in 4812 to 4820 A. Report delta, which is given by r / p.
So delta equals 0.87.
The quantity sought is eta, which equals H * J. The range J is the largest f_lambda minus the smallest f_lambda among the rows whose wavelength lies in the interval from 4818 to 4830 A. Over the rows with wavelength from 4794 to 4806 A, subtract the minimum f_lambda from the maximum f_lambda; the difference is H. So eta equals 1.2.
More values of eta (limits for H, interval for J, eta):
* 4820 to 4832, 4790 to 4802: 1.6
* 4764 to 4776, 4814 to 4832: 0.5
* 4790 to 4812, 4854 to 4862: 0.7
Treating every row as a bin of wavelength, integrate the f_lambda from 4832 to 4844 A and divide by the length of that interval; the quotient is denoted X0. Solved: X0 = 7.5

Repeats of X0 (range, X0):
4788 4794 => 7.5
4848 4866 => 8.6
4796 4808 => 8.0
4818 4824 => 6.8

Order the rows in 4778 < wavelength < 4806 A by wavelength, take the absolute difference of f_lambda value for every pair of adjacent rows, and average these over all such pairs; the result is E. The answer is 0.69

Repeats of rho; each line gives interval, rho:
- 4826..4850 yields 4843.0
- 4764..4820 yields 4786.0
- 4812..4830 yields 4816.0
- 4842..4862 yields 4843.0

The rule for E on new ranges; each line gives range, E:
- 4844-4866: 0.75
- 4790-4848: 0.66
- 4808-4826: 0.45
